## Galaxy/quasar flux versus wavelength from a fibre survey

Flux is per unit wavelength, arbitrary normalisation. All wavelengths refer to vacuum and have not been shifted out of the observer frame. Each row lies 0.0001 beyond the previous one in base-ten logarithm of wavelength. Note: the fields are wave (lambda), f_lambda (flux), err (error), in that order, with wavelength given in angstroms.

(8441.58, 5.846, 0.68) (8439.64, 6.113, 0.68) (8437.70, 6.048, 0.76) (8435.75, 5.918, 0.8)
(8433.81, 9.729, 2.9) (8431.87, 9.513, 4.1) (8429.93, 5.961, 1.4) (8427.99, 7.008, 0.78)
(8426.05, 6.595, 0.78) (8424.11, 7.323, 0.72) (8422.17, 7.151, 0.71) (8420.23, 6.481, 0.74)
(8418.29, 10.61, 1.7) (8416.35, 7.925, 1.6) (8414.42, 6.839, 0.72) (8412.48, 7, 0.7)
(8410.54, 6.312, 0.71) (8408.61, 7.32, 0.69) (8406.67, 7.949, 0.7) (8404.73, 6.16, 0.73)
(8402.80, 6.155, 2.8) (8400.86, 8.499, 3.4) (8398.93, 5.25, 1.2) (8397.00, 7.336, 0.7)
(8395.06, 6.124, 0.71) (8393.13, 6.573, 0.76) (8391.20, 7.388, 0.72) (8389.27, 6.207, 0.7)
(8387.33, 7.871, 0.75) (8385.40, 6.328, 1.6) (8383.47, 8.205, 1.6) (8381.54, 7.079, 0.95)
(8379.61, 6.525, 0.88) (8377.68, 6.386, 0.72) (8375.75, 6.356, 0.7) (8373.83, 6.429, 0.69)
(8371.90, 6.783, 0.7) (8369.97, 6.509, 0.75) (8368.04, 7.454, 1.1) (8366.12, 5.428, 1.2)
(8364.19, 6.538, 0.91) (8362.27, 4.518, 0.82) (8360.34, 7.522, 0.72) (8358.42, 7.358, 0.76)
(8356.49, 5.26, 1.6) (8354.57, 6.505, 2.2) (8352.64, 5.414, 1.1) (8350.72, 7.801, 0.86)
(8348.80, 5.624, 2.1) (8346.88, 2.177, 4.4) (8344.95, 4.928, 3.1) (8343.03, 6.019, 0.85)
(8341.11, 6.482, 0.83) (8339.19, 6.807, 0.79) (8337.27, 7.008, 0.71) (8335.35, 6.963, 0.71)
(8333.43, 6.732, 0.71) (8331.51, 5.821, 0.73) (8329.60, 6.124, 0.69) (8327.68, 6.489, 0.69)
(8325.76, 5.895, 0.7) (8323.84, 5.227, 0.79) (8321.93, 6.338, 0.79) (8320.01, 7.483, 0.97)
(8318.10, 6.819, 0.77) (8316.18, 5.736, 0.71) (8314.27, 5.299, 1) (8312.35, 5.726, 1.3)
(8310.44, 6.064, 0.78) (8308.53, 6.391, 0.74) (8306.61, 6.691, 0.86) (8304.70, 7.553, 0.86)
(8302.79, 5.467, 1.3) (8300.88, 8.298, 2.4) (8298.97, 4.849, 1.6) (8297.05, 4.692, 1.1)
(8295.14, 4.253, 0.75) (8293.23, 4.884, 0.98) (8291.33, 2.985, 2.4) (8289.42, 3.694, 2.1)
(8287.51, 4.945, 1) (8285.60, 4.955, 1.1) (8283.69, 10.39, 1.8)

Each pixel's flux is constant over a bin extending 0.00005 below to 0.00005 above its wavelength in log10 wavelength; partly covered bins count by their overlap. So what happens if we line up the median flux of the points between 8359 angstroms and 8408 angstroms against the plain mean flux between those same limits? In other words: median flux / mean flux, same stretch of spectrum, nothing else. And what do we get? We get 0.97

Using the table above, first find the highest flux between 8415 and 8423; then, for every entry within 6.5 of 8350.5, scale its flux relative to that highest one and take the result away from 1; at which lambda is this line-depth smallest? 8350.72 angstroms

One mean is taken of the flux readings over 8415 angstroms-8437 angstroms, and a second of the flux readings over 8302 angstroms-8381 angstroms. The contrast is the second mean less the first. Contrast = -1.4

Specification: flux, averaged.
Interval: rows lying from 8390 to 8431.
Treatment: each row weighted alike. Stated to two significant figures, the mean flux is 7.0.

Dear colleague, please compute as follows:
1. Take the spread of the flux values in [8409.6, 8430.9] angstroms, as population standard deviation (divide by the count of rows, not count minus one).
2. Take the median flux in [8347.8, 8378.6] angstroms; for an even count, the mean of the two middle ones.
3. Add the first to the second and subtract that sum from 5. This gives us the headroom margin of -2.66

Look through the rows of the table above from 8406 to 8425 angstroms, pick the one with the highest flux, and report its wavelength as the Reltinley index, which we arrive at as 8418.29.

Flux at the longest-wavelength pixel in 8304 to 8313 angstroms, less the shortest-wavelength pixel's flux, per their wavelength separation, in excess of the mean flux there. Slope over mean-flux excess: -6.7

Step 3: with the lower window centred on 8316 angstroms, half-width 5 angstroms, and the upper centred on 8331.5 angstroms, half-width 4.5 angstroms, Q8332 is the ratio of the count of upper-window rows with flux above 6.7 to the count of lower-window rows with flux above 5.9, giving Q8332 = 1.00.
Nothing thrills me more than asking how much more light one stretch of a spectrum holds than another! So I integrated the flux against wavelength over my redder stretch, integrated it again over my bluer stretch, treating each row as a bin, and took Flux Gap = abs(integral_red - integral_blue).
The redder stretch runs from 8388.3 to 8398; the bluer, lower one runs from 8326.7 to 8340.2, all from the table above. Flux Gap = 23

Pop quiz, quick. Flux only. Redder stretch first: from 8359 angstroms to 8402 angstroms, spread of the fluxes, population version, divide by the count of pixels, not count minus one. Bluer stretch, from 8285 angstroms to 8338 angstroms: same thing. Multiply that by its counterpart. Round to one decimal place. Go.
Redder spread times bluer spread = 1.1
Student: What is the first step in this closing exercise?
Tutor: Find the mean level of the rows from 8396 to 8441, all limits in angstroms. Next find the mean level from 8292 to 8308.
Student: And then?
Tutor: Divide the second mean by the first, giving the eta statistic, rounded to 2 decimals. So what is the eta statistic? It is 0.81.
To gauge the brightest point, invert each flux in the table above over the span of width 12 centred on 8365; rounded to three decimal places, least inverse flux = 0.133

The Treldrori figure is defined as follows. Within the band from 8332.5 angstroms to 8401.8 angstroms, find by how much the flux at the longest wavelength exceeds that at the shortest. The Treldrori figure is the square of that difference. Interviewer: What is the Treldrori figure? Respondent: 3.1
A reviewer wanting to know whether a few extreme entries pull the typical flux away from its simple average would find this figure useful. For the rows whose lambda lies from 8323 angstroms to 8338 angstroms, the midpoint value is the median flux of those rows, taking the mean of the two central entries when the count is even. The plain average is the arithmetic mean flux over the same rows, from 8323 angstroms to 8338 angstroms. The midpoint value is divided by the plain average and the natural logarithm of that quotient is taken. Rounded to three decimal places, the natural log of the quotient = 0.004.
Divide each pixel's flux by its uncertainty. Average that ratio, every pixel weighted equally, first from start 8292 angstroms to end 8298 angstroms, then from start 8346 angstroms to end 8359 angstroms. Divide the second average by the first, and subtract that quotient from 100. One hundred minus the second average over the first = 99.0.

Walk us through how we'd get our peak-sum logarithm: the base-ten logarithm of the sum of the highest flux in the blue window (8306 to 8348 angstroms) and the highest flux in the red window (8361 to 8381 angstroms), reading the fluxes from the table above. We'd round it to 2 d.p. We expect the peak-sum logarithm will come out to 1.17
